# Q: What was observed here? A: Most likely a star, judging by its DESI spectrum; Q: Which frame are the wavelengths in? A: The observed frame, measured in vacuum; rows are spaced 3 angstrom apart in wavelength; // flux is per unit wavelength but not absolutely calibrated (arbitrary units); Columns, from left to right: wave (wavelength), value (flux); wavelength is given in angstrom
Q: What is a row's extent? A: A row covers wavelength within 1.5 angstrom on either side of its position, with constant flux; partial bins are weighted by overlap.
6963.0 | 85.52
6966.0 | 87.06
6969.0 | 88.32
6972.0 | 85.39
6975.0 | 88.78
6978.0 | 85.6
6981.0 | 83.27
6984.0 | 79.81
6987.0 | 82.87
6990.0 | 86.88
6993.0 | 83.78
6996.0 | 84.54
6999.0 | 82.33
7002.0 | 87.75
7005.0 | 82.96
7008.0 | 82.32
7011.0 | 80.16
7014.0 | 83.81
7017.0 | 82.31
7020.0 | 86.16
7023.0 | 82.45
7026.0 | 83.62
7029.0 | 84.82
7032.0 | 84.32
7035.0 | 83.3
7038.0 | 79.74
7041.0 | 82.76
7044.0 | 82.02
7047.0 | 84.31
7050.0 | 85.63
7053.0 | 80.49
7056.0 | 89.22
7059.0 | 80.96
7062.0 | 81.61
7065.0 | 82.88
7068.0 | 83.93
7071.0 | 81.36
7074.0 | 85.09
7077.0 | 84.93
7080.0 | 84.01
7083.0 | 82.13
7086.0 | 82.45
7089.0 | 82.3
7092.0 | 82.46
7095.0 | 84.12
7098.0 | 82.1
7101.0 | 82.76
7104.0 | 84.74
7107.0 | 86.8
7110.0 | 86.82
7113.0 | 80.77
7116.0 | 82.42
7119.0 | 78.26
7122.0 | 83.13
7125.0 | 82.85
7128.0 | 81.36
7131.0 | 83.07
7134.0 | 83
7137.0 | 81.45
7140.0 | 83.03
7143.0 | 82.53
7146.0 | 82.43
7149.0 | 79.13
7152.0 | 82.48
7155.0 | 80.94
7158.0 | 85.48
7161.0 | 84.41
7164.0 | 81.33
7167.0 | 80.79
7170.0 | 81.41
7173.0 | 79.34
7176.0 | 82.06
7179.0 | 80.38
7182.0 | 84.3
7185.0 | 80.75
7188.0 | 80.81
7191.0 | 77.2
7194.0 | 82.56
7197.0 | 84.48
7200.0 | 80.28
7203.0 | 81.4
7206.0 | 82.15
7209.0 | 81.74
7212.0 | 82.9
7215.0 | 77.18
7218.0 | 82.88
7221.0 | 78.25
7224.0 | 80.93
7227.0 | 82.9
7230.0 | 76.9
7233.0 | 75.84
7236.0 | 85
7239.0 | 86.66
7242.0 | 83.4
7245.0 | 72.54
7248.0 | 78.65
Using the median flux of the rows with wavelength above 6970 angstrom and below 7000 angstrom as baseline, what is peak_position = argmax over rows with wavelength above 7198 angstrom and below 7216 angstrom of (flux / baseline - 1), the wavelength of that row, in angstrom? 7212.0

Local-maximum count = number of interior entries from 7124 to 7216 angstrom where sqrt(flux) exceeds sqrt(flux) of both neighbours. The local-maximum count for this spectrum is 11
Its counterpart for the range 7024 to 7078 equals 6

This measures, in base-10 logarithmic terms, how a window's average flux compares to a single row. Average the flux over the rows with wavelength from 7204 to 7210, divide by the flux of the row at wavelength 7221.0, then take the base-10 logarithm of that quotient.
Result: 0.020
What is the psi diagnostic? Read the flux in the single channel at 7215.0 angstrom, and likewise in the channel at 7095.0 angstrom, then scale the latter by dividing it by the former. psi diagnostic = 1.09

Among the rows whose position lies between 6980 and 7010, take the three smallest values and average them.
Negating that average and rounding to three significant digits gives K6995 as -81.5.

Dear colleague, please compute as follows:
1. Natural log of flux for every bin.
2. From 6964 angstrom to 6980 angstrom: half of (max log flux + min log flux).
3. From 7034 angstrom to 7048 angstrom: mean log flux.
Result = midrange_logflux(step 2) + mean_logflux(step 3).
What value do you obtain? 8.88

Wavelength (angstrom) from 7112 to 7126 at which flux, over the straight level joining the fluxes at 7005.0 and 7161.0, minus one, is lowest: 7119.0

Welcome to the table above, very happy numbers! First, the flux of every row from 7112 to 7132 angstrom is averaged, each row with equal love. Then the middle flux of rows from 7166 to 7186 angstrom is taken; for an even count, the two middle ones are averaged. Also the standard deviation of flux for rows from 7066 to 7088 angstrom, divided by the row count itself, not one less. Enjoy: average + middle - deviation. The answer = 161.1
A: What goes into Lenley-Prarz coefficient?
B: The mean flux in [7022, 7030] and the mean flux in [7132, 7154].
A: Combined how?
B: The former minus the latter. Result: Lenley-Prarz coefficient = 1.6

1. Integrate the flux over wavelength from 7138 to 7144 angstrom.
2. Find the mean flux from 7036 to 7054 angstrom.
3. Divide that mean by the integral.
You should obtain 0.166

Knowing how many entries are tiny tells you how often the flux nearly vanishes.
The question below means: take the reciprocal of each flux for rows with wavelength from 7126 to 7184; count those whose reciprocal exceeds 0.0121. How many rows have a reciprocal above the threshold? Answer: 13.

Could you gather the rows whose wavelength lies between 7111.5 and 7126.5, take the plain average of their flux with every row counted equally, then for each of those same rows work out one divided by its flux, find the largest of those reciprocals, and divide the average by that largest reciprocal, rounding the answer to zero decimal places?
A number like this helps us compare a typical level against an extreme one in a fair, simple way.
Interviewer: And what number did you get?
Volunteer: 6377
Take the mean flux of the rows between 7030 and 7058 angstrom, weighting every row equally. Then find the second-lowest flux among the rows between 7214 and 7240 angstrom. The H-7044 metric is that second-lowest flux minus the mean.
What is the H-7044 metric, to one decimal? -6.6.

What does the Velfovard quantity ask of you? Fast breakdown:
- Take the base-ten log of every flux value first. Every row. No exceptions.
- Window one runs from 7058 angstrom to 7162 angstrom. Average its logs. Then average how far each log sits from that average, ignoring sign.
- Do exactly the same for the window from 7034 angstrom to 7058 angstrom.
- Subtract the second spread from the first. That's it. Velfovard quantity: -0.0044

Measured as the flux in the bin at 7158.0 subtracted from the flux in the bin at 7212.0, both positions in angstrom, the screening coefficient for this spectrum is -2.6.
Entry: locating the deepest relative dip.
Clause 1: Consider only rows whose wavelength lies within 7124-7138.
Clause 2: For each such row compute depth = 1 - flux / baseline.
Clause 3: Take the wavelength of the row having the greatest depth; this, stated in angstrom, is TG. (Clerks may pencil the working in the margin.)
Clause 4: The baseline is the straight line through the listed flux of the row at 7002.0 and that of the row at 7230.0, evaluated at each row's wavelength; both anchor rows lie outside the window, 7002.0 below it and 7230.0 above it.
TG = 7128.0 angstrom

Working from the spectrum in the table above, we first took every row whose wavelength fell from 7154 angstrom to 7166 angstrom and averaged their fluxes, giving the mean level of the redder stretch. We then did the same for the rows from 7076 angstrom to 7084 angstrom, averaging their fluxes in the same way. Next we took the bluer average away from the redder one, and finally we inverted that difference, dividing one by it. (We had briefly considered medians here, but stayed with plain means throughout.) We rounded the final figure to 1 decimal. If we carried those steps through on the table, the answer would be -1.5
